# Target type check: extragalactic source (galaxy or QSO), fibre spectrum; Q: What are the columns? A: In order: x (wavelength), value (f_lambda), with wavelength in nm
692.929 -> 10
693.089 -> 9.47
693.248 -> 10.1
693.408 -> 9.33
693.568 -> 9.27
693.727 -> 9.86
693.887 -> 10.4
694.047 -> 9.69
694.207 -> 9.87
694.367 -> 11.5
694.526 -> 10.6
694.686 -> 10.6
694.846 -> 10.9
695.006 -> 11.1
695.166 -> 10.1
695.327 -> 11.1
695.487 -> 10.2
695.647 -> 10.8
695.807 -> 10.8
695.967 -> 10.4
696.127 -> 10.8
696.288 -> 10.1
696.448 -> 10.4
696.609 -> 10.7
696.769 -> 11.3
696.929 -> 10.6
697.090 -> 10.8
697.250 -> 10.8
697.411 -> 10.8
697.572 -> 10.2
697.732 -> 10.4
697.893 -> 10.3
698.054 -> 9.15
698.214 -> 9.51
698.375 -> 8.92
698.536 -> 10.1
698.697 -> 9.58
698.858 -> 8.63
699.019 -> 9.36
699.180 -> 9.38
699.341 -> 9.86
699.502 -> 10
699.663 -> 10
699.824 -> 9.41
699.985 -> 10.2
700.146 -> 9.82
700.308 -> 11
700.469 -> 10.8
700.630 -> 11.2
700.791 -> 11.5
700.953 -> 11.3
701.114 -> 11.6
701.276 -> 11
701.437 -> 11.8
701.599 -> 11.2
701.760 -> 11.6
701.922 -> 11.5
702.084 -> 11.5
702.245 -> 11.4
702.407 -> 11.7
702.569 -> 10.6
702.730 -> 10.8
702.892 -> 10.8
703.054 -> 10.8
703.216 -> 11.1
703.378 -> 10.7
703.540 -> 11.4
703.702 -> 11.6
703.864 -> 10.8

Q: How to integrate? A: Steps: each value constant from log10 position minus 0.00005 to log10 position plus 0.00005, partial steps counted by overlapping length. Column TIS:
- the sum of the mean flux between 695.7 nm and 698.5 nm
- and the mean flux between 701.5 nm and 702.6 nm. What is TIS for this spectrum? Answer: 21.7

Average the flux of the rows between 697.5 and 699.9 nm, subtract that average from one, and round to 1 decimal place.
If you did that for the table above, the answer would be -8.7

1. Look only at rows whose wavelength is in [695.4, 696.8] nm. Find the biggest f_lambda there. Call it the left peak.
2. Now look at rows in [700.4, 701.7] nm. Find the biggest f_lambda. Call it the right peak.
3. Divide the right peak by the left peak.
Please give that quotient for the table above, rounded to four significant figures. 1.044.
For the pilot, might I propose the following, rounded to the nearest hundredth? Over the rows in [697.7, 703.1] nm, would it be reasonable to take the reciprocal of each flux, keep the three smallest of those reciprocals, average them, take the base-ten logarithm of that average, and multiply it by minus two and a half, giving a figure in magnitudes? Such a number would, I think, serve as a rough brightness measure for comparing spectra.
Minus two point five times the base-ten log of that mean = 2.67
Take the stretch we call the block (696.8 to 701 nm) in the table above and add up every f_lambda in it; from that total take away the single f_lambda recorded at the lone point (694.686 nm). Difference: 253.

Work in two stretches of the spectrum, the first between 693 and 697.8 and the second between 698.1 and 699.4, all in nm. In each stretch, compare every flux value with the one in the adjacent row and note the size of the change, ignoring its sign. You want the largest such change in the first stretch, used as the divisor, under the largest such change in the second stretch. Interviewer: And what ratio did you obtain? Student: 0.72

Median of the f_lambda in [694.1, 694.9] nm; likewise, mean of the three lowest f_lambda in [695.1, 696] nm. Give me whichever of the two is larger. 10.6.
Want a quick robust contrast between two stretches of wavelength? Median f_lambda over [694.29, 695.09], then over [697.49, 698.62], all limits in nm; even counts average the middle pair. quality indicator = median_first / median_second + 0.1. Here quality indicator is 1.18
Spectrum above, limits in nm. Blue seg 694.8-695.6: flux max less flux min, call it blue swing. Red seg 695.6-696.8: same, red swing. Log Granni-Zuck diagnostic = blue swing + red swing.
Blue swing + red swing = 2.2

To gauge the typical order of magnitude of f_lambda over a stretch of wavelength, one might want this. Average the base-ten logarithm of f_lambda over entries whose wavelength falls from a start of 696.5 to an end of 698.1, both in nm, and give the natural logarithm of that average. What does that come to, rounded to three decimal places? 0.021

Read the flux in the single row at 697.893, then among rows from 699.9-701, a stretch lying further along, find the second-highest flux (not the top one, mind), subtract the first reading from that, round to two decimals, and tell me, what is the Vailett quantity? 1.00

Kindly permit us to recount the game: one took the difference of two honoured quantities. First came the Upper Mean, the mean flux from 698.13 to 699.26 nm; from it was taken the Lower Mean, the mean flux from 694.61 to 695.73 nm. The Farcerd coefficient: -1.3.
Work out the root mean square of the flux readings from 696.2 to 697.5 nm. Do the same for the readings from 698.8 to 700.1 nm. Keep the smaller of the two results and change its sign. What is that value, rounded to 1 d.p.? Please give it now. -9.6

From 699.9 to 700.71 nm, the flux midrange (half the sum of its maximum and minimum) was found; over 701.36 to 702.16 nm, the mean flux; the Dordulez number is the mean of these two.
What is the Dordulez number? 11.0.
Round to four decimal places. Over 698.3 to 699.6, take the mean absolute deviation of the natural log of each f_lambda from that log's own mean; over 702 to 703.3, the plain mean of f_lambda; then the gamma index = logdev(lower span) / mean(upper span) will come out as 0.0039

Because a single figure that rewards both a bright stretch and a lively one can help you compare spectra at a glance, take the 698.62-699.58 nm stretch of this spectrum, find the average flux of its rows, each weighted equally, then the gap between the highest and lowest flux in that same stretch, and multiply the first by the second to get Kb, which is 13.0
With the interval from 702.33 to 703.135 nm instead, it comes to 12.0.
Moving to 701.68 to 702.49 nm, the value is 3.5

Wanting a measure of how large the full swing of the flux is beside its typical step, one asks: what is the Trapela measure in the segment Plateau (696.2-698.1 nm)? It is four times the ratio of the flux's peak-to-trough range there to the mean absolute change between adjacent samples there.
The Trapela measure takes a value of 23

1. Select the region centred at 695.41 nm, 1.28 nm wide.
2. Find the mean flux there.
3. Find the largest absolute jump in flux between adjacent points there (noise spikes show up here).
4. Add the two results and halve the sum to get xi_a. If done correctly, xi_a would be 5.84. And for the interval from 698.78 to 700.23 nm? 5.21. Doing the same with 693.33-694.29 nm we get 5.22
